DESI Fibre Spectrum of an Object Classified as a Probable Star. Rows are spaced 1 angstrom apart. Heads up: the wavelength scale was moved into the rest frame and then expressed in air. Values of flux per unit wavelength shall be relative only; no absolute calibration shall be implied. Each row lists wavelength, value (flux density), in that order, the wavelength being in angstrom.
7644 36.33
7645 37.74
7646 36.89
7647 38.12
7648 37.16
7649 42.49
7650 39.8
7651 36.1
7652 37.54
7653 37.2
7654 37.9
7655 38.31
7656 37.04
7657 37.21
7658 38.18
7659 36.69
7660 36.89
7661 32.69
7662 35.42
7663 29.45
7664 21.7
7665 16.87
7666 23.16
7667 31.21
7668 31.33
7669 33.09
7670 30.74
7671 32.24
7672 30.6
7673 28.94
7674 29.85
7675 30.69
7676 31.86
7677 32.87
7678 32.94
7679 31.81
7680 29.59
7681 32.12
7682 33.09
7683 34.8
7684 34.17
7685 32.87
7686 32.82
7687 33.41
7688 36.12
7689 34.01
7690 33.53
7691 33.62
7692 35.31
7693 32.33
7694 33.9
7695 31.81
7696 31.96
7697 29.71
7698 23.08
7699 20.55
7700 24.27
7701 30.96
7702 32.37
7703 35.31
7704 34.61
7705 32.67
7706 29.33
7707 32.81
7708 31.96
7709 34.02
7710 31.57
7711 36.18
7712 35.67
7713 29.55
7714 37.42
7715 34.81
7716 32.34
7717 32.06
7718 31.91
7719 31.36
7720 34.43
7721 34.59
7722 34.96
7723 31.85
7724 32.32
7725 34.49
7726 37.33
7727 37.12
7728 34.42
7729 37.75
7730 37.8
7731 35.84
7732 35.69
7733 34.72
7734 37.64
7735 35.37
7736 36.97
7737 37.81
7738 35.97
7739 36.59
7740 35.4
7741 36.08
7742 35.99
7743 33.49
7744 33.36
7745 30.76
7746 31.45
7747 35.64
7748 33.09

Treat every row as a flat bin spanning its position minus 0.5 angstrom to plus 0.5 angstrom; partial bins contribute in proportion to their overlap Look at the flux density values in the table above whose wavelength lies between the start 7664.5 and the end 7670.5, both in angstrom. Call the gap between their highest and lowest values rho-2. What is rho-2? 16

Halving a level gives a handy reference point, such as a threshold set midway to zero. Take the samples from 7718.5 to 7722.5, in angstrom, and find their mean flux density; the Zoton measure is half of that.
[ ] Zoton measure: 16.9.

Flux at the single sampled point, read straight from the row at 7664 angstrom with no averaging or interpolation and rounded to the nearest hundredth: 21.70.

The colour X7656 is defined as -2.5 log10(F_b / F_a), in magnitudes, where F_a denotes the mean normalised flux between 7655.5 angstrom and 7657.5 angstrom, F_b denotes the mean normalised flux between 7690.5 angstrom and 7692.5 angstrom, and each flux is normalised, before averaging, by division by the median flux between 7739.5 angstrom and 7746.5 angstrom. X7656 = 0.08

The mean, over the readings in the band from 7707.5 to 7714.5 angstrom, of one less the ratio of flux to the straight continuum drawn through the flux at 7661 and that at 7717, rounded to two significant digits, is -0.051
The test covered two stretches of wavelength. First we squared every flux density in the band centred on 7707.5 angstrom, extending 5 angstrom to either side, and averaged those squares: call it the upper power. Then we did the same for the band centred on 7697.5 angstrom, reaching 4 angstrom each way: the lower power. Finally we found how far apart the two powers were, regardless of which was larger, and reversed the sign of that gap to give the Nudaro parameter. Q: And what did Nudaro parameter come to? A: -300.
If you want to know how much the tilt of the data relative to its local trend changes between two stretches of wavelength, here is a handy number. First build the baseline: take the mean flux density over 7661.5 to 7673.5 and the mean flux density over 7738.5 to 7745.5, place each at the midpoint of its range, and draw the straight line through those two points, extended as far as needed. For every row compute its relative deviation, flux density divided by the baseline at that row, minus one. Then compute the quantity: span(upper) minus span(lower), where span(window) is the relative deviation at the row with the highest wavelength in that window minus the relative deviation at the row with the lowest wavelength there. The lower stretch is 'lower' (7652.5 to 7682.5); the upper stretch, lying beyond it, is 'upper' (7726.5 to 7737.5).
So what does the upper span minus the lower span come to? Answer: 0.23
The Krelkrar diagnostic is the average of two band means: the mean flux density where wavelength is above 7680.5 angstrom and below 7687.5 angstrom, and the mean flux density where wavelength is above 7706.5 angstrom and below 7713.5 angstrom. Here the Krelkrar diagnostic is 33.2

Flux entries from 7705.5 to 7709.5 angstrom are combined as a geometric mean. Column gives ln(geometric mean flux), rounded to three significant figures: 3.47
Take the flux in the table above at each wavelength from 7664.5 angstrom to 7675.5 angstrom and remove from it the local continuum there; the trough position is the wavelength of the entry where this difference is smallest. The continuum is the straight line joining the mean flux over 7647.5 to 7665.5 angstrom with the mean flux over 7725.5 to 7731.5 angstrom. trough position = 7665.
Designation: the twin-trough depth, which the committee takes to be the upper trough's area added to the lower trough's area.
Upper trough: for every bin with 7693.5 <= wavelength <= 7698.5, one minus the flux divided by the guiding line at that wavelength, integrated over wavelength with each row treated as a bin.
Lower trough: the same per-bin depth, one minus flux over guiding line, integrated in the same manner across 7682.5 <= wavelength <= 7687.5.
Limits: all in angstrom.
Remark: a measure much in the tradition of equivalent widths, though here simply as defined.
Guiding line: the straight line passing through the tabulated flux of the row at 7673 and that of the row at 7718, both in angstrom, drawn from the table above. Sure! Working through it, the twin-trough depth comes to -0.6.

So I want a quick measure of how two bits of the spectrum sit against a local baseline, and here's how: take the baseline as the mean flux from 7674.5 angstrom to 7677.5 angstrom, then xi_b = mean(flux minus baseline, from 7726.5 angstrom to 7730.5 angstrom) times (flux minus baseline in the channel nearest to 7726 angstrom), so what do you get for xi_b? 27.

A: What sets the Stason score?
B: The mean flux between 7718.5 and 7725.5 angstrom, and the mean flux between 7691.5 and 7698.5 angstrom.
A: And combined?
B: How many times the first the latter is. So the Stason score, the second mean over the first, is 0.932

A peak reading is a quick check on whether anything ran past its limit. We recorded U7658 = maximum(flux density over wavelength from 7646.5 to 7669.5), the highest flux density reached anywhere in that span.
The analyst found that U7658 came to 42.49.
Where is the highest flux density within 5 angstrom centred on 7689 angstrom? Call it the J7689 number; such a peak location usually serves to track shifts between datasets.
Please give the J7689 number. 7688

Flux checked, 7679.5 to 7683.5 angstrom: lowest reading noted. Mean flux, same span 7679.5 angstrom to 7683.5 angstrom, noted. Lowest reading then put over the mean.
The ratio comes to 0.913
